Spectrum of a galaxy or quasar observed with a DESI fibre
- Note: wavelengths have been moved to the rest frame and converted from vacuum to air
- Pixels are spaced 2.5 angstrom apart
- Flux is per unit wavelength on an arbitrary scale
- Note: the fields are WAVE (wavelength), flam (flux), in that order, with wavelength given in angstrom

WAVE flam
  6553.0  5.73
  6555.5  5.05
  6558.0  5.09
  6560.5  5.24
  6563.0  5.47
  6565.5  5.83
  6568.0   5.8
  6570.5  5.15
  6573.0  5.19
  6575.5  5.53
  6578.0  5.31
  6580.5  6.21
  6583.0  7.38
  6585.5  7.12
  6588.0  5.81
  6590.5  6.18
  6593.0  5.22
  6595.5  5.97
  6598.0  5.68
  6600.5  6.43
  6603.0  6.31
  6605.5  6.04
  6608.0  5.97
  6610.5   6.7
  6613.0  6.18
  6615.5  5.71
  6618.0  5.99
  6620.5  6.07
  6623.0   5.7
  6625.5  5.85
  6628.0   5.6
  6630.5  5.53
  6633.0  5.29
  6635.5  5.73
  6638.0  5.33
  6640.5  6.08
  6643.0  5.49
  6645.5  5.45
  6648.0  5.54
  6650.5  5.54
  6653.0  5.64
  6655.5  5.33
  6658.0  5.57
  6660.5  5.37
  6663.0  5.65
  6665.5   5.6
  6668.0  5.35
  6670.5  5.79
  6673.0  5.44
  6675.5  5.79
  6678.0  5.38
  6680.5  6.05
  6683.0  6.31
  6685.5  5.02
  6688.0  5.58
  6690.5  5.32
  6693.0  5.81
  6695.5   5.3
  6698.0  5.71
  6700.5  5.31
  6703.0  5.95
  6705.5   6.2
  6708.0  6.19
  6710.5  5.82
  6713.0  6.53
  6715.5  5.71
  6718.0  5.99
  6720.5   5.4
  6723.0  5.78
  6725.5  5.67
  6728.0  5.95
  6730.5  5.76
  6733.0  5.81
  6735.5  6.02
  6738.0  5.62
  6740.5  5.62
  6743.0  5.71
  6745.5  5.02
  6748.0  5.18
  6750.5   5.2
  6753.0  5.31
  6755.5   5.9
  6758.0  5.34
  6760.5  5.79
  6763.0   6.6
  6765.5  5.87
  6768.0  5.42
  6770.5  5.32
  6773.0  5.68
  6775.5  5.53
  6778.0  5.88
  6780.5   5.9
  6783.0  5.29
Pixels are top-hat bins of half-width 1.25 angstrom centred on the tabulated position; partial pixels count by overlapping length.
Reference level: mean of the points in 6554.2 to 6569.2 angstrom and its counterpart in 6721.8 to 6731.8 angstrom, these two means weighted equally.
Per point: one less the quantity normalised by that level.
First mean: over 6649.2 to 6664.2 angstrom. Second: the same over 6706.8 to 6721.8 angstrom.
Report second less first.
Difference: -0.08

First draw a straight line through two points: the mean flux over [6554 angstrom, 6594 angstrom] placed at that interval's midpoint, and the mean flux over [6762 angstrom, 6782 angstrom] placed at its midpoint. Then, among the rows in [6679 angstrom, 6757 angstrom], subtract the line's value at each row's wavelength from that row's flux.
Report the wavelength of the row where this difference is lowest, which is 6745.5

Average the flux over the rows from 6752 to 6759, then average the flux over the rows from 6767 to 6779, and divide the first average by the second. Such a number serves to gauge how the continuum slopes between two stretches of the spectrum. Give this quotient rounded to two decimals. 0.99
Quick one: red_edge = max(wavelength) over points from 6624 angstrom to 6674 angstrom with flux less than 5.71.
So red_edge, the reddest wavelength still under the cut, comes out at 6673.0 angstrom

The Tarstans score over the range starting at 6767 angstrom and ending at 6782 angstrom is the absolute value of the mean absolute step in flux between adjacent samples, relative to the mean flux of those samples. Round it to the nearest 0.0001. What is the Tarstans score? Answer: 0.0349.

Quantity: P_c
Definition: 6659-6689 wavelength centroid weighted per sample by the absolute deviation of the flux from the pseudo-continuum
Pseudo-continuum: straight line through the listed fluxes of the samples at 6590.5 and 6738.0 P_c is 6674.8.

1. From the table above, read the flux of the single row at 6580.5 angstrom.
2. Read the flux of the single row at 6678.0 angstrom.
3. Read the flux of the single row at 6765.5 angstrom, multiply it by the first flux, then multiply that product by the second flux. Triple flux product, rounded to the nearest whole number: 196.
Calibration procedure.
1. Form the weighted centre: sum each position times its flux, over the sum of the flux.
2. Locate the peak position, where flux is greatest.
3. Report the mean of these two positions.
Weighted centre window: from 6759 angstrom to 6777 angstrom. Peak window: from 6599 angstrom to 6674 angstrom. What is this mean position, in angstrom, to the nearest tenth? 6689.2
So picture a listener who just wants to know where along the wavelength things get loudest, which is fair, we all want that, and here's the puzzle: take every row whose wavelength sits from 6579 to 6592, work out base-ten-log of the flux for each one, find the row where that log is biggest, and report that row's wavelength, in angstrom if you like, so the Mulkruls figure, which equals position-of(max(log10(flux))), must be 6583.0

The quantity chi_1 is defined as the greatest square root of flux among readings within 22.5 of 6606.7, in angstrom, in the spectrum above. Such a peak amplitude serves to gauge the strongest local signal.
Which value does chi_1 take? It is 2.67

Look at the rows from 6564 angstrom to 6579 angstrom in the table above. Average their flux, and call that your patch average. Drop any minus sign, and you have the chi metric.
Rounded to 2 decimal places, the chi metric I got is 5.47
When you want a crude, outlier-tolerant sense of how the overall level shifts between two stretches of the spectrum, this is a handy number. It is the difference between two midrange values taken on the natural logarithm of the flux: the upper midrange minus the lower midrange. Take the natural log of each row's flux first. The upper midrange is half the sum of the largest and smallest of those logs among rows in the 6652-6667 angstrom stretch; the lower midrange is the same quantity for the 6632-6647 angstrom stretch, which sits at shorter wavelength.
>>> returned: -0.03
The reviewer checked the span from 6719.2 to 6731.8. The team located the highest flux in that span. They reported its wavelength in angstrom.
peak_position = 6728.0 angstrom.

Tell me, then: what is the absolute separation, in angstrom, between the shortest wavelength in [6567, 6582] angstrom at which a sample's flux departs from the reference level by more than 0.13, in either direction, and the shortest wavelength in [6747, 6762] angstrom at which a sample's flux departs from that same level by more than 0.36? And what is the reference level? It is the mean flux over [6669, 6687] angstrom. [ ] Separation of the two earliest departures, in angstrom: 177.5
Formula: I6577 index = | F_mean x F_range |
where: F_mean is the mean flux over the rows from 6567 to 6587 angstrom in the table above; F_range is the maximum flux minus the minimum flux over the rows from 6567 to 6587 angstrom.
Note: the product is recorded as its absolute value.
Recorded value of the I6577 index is 13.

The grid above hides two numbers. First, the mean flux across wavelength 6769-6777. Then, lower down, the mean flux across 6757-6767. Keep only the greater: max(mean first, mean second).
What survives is 5.90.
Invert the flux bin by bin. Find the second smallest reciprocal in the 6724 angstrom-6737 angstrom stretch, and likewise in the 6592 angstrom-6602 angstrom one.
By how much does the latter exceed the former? -0.001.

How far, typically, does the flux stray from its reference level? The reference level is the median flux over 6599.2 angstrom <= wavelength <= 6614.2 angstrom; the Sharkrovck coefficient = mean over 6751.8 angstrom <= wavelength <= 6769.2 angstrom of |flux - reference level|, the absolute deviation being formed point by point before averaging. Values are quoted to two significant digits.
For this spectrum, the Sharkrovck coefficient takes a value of 0.60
